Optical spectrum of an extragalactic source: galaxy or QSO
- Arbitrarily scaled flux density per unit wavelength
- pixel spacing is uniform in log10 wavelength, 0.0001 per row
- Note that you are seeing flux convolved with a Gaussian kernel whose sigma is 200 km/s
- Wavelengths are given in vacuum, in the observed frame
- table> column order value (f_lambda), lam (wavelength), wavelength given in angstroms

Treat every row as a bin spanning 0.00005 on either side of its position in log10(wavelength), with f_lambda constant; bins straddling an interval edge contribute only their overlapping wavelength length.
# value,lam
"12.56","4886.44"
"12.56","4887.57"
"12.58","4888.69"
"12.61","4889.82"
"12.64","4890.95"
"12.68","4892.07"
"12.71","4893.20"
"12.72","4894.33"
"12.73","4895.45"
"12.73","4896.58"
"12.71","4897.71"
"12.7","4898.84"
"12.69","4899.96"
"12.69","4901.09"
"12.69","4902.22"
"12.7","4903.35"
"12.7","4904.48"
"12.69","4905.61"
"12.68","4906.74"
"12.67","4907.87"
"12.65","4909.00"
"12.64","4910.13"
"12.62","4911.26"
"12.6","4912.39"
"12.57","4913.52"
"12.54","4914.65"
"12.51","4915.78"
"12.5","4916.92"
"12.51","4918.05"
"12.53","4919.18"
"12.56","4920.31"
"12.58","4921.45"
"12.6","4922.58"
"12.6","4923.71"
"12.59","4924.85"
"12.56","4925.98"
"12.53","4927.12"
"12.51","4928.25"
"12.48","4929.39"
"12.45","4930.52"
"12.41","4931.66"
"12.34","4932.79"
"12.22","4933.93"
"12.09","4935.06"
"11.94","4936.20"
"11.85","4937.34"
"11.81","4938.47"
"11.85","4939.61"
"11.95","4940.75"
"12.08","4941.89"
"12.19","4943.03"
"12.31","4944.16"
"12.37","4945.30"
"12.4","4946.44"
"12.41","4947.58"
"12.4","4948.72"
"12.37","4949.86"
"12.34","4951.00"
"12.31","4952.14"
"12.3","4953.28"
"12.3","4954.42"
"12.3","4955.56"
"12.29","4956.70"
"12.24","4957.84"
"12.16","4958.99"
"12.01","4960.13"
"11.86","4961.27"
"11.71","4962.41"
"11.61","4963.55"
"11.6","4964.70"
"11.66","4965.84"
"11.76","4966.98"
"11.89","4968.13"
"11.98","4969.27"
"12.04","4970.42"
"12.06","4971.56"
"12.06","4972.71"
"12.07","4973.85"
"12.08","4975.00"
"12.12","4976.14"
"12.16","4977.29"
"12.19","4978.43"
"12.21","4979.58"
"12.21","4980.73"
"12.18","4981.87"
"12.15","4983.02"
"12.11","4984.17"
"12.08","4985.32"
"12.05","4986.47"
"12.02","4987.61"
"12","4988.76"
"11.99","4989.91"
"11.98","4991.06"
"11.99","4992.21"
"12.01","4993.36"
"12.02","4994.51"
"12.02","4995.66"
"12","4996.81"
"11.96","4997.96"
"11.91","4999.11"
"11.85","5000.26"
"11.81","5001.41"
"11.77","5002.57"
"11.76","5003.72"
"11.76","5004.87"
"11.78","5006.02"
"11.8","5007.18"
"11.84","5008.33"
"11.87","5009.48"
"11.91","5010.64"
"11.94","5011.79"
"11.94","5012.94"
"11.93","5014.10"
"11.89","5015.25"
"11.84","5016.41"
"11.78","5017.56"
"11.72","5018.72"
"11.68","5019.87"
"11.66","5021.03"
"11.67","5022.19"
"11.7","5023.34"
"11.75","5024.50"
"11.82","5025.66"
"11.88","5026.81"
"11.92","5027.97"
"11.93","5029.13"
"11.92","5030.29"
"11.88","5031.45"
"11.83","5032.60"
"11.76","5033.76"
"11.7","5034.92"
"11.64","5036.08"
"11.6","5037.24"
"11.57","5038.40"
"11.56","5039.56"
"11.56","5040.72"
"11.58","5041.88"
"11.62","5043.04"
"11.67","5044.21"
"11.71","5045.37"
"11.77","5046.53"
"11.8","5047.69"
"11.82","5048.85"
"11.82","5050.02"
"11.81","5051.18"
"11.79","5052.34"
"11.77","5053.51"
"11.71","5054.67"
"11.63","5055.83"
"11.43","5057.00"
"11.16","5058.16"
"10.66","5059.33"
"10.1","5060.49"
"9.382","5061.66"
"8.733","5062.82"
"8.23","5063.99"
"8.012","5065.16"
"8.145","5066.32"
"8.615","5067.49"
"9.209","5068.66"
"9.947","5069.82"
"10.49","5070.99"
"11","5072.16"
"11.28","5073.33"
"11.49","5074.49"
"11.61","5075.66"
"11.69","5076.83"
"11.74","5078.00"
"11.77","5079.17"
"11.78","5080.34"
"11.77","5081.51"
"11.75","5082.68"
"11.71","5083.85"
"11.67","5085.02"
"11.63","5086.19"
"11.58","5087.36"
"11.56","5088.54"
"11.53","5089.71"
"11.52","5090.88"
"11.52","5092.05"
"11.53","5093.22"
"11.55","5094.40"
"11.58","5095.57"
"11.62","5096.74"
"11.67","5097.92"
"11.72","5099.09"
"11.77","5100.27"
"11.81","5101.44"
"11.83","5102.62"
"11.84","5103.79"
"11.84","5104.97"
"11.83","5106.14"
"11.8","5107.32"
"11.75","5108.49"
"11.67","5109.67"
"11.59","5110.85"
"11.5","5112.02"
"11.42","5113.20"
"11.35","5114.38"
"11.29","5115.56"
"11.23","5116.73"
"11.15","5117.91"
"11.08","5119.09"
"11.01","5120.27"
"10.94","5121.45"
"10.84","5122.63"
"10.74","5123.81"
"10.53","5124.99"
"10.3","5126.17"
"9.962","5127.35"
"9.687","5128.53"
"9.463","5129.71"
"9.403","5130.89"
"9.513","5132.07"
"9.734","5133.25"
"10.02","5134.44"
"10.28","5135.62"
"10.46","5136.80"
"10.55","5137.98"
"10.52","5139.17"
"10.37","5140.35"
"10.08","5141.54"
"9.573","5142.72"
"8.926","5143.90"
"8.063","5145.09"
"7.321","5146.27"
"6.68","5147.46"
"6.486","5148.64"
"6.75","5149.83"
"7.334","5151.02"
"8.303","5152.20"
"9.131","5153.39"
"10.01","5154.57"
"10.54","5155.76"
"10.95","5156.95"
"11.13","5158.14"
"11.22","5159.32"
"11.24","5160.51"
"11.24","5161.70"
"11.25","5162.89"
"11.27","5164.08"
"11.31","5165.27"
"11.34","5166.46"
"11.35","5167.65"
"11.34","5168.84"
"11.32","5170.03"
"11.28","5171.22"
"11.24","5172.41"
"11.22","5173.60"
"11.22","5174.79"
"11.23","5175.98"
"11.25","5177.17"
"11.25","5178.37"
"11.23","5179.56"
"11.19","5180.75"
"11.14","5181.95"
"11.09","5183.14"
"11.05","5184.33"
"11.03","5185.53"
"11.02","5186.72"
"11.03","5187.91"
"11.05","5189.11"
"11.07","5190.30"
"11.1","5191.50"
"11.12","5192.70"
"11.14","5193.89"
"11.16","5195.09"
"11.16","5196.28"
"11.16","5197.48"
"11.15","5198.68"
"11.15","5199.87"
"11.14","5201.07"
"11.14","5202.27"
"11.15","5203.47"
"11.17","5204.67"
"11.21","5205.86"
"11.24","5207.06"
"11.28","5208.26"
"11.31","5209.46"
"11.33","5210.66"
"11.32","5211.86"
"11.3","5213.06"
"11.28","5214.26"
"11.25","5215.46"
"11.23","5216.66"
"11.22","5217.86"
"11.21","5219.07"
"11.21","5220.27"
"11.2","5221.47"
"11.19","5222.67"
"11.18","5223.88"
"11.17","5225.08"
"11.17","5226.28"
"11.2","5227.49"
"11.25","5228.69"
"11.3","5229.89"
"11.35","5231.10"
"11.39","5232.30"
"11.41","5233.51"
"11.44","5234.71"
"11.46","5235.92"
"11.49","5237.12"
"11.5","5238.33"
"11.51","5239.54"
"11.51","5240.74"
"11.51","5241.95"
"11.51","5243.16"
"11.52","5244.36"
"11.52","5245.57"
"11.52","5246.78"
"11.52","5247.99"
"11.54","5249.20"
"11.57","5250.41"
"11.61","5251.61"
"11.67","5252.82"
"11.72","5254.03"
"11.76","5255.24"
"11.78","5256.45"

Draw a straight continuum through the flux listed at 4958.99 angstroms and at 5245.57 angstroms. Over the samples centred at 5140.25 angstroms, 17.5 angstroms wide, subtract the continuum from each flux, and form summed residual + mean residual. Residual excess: -40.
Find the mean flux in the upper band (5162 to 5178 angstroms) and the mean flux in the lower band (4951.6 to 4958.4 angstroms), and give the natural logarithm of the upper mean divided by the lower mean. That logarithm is -0.09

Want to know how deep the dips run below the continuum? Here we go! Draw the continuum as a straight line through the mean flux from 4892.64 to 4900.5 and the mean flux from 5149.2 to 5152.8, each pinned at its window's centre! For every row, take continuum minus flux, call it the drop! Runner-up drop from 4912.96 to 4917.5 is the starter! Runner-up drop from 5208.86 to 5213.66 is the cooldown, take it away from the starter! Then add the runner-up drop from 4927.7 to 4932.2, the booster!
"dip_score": 4.5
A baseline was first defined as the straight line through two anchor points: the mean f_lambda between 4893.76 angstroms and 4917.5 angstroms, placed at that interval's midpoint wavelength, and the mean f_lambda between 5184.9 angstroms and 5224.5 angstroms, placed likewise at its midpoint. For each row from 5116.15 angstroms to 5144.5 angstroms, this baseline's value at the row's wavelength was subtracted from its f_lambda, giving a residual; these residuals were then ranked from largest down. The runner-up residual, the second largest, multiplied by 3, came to -1.37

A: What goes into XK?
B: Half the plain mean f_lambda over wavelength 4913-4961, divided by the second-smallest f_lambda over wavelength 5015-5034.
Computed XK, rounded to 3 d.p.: 0.528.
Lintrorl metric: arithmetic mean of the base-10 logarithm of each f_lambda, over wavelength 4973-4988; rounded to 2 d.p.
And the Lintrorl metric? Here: 1.08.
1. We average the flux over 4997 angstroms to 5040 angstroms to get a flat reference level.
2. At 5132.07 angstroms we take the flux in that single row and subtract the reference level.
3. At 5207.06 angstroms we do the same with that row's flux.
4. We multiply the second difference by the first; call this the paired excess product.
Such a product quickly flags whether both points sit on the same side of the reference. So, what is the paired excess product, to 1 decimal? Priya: 1.3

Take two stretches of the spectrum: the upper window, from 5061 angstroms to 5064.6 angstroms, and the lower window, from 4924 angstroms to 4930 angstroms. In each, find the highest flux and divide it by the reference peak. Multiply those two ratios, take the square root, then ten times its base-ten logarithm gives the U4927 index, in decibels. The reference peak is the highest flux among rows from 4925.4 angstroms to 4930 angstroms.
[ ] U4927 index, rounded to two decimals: -0.63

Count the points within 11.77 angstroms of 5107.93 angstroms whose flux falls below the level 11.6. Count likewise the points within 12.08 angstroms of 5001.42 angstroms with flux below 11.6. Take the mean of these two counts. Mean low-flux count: 4.0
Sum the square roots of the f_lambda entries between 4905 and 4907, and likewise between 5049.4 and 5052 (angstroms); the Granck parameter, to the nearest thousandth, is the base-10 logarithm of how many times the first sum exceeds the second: 0.015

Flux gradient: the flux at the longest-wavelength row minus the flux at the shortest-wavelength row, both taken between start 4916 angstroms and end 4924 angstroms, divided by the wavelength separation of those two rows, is 0.015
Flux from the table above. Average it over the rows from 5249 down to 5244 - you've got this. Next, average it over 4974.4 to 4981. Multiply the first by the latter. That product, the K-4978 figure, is 140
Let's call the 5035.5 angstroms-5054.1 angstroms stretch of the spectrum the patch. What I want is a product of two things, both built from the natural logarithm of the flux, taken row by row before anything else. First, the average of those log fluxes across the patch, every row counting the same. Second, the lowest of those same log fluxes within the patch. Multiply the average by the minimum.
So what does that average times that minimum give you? 6.02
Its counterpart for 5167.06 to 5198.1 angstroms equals 5.79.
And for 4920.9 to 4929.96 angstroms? 6.39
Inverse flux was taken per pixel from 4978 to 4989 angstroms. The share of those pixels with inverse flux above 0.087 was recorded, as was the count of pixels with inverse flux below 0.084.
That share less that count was -10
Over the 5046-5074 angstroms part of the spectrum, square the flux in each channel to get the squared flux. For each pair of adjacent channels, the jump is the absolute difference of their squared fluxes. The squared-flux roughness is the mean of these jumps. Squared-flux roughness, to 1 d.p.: 6.1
